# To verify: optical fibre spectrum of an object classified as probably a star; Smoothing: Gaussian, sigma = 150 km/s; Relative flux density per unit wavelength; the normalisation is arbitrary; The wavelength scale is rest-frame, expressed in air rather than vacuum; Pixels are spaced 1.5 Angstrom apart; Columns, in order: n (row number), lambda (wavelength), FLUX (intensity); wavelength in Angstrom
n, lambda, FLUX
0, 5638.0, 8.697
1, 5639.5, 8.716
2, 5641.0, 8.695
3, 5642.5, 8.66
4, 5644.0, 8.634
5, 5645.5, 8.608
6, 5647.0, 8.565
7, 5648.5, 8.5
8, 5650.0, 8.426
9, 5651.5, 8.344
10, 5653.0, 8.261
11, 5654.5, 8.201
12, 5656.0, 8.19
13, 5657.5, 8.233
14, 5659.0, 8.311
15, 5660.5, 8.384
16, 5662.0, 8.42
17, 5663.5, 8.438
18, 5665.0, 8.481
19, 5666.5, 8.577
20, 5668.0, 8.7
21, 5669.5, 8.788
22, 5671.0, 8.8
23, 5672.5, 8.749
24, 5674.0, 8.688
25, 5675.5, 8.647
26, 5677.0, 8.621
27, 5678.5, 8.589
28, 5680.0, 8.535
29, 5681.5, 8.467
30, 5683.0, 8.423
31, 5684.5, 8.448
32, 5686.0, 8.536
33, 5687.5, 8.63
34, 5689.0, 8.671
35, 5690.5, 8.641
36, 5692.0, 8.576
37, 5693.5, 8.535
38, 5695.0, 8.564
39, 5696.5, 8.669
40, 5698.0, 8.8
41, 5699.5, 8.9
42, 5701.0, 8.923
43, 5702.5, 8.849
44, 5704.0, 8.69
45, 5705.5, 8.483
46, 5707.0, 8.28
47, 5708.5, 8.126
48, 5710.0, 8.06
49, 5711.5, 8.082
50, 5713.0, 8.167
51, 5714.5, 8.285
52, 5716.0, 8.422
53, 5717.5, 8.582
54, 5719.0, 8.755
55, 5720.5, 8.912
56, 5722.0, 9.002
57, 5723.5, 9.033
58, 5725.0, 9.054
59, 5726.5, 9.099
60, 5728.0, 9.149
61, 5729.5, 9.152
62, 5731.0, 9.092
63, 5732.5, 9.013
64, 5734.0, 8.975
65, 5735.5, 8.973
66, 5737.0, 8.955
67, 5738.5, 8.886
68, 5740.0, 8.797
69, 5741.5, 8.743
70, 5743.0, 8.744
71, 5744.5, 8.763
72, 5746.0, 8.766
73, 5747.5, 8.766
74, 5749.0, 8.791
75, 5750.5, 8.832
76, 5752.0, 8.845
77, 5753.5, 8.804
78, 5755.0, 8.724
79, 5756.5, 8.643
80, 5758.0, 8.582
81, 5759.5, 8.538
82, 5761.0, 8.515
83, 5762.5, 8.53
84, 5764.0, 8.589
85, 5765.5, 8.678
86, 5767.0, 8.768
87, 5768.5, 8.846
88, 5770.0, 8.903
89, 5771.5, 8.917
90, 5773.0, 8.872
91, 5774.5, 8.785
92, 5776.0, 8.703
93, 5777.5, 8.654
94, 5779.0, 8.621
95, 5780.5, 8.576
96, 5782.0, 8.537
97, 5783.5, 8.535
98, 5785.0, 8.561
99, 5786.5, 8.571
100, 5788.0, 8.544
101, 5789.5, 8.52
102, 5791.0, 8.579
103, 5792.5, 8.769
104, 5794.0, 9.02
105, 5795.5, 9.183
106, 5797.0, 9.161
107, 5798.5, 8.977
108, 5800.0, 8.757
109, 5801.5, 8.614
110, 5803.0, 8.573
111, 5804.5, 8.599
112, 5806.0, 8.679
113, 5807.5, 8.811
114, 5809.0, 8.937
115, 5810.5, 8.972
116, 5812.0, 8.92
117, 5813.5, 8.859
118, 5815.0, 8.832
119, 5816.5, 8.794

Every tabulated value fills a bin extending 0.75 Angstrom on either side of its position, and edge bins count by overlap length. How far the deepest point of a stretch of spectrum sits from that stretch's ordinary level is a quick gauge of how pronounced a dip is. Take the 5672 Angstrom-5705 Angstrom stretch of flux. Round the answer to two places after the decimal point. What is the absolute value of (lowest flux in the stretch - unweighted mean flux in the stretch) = 0.22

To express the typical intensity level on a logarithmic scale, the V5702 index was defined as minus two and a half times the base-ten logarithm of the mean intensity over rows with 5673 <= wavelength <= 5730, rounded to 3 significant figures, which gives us -2.34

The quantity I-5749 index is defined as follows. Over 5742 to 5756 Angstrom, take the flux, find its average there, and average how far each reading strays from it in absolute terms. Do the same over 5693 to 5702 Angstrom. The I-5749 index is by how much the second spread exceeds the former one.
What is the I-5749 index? 0.11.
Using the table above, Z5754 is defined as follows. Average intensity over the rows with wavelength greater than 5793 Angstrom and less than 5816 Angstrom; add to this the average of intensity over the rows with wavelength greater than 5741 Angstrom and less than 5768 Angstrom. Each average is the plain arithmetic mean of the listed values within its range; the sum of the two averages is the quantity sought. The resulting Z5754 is 17.6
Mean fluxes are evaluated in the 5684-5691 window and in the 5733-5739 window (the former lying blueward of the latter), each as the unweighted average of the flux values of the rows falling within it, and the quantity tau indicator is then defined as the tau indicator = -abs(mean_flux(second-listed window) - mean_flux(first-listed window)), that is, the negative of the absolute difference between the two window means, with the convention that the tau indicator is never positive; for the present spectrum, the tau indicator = -0.36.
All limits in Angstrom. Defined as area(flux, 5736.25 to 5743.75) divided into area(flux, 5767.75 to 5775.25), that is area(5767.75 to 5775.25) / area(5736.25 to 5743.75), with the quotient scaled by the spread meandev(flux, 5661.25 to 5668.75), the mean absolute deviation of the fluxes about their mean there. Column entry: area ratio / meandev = 11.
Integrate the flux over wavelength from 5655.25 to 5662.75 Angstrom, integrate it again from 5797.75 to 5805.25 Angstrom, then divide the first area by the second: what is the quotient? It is 0.95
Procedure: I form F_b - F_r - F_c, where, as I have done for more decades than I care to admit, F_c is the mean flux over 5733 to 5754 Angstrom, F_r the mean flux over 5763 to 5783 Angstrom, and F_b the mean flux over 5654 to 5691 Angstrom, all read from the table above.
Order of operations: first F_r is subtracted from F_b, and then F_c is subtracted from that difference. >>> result -9.03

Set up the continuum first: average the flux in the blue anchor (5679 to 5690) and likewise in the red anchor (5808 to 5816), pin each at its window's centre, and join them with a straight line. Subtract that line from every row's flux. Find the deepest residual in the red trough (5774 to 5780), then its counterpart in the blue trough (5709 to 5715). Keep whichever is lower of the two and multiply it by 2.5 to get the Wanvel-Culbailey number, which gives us -1.4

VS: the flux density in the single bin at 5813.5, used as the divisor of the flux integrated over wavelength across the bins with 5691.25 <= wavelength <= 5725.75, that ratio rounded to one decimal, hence 33.5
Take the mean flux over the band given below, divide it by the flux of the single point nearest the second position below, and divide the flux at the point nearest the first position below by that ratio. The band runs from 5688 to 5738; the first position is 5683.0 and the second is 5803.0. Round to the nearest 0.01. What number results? 8.29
